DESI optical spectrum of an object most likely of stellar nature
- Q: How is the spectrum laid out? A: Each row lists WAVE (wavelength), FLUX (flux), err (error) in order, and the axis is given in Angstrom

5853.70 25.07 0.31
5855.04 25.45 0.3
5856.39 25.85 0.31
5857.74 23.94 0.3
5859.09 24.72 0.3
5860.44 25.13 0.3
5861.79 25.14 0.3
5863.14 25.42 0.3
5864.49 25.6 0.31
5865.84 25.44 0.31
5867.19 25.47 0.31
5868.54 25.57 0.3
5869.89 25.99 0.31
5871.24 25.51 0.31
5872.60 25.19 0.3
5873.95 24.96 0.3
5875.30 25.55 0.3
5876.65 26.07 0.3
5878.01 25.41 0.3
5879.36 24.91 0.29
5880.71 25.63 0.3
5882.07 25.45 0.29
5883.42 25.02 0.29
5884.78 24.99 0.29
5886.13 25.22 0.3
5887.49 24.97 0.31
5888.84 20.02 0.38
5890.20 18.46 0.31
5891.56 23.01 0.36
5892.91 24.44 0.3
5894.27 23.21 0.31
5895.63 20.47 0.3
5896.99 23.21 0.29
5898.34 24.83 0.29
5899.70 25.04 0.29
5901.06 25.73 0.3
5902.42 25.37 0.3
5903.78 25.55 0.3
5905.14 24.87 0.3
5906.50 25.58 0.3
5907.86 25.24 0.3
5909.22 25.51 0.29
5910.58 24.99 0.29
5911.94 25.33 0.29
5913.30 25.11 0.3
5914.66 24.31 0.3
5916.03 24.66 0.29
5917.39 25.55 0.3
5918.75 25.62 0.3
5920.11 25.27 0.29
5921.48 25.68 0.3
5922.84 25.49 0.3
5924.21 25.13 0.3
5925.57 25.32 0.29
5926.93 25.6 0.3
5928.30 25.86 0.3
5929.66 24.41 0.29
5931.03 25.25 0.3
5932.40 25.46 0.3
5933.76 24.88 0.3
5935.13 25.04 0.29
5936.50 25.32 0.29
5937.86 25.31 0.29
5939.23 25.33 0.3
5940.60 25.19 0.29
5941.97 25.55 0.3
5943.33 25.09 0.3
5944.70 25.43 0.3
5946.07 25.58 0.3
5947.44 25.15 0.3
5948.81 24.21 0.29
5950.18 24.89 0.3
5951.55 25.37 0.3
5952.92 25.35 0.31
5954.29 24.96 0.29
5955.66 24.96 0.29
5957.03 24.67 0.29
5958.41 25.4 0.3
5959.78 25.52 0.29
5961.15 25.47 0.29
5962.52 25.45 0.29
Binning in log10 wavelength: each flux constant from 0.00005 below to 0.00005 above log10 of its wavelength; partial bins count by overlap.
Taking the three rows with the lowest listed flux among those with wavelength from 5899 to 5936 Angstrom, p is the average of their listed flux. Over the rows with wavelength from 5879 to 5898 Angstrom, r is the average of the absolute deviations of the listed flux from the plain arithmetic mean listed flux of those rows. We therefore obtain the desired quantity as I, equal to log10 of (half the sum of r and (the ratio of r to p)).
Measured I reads -0.03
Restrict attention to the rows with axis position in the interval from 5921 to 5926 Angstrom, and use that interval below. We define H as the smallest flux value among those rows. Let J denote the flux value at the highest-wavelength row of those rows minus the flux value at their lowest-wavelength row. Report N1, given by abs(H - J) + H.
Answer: 50.6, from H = 25.13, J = -0.36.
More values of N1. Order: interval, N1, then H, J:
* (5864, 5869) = 50.9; 25.44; -0.03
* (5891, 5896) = 43.5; 20.47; -2.54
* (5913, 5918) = 48.2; 24.31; 0.44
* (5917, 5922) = 50.4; 25.27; 0.13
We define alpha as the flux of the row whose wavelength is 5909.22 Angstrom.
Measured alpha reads 25.51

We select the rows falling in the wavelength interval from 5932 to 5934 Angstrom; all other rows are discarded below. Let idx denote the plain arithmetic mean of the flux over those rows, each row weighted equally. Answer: 25.2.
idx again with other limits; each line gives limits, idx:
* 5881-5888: 25.1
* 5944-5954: 25.1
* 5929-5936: 25.0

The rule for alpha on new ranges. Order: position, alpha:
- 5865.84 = 25.44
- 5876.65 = 26.07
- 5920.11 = 25.27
